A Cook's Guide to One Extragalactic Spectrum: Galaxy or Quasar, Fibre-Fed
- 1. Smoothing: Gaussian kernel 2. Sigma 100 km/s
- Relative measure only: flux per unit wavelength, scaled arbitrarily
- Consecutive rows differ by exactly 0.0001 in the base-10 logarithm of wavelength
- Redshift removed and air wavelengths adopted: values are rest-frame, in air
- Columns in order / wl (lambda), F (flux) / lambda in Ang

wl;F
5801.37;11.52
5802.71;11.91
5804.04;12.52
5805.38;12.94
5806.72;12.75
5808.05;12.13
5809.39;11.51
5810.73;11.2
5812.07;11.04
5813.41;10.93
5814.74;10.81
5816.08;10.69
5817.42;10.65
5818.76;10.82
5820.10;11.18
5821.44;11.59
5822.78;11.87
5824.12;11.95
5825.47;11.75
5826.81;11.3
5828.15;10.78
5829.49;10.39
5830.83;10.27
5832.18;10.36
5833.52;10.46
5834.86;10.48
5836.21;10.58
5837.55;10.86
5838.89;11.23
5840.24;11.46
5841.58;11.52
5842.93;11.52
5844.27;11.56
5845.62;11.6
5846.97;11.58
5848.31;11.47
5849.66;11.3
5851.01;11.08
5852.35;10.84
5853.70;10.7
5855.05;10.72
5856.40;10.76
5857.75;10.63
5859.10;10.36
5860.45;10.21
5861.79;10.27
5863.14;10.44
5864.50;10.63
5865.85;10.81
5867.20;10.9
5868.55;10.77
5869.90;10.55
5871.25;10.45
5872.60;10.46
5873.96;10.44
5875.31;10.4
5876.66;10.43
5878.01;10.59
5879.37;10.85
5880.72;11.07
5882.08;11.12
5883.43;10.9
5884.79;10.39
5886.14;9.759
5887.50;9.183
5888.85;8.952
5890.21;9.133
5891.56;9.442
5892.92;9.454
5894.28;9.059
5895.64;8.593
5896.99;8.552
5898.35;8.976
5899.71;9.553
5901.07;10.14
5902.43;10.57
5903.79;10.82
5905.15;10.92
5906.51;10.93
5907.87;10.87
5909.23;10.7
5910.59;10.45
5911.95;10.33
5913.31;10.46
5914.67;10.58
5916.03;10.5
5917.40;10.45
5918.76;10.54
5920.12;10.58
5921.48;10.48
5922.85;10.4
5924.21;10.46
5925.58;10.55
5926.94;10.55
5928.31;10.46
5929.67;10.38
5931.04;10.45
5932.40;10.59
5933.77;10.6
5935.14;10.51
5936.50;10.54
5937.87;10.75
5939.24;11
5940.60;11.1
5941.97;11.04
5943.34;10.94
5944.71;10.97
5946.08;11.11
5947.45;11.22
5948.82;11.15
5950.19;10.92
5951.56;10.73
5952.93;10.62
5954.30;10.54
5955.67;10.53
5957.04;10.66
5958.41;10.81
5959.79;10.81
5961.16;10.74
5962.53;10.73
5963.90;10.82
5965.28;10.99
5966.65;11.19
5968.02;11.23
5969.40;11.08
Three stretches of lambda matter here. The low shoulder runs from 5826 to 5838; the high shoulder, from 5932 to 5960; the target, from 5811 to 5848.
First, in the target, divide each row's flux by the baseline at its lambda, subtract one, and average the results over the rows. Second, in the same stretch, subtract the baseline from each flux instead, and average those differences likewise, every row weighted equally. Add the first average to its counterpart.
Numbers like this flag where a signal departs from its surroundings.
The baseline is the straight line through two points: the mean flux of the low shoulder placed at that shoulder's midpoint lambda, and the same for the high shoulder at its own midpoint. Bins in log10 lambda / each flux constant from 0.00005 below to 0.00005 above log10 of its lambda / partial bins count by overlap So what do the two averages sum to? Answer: 0.5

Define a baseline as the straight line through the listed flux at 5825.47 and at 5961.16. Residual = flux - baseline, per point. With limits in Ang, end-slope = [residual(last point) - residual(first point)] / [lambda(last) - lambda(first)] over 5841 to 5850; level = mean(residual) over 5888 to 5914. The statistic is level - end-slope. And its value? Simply -1.3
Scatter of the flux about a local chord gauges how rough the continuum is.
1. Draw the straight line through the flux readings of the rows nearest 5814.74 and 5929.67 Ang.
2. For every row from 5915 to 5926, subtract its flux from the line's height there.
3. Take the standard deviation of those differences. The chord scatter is 0.06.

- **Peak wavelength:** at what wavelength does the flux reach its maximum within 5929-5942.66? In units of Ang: 5940.60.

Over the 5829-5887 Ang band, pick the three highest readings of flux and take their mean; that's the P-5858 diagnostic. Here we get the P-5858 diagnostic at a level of 11.6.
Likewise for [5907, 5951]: 11.2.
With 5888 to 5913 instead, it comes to 10.9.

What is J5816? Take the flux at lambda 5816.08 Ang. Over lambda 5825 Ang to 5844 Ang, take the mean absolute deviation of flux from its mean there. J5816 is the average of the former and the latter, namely 5.58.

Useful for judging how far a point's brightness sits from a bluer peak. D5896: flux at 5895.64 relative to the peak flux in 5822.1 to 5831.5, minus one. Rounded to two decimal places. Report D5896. -0.28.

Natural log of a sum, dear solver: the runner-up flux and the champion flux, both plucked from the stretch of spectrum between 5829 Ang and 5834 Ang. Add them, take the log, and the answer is 3.037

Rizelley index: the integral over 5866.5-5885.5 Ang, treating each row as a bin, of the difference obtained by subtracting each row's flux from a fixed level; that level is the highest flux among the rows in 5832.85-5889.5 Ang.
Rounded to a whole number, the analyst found 18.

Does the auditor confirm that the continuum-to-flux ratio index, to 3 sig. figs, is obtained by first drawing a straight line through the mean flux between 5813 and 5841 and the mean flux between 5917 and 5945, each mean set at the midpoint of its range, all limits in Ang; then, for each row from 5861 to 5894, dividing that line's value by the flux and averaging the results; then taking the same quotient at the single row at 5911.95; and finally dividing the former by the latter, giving 1.02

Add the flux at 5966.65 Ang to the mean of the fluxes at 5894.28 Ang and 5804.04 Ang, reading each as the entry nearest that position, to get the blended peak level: 22.0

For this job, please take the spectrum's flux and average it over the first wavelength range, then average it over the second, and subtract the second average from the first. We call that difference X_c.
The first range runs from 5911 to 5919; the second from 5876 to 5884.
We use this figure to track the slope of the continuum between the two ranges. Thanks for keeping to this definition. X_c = -0.35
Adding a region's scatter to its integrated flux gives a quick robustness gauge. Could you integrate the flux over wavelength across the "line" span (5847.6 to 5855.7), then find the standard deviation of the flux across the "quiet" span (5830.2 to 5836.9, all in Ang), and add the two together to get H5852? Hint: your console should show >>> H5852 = 89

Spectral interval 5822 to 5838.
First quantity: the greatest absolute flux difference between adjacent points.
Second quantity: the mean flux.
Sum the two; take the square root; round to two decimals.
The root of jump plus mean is 3.38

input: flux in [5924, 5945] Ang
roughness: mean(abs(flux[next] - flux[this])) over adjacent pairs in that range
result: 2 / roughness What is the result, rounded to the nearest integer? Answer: 22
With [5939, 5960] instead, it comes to 20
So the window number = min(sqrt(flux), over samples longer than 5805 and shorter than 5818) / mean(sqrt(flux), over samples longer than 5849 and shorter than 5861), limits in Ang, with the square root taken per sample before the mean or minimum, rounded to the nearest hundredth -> 1.00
